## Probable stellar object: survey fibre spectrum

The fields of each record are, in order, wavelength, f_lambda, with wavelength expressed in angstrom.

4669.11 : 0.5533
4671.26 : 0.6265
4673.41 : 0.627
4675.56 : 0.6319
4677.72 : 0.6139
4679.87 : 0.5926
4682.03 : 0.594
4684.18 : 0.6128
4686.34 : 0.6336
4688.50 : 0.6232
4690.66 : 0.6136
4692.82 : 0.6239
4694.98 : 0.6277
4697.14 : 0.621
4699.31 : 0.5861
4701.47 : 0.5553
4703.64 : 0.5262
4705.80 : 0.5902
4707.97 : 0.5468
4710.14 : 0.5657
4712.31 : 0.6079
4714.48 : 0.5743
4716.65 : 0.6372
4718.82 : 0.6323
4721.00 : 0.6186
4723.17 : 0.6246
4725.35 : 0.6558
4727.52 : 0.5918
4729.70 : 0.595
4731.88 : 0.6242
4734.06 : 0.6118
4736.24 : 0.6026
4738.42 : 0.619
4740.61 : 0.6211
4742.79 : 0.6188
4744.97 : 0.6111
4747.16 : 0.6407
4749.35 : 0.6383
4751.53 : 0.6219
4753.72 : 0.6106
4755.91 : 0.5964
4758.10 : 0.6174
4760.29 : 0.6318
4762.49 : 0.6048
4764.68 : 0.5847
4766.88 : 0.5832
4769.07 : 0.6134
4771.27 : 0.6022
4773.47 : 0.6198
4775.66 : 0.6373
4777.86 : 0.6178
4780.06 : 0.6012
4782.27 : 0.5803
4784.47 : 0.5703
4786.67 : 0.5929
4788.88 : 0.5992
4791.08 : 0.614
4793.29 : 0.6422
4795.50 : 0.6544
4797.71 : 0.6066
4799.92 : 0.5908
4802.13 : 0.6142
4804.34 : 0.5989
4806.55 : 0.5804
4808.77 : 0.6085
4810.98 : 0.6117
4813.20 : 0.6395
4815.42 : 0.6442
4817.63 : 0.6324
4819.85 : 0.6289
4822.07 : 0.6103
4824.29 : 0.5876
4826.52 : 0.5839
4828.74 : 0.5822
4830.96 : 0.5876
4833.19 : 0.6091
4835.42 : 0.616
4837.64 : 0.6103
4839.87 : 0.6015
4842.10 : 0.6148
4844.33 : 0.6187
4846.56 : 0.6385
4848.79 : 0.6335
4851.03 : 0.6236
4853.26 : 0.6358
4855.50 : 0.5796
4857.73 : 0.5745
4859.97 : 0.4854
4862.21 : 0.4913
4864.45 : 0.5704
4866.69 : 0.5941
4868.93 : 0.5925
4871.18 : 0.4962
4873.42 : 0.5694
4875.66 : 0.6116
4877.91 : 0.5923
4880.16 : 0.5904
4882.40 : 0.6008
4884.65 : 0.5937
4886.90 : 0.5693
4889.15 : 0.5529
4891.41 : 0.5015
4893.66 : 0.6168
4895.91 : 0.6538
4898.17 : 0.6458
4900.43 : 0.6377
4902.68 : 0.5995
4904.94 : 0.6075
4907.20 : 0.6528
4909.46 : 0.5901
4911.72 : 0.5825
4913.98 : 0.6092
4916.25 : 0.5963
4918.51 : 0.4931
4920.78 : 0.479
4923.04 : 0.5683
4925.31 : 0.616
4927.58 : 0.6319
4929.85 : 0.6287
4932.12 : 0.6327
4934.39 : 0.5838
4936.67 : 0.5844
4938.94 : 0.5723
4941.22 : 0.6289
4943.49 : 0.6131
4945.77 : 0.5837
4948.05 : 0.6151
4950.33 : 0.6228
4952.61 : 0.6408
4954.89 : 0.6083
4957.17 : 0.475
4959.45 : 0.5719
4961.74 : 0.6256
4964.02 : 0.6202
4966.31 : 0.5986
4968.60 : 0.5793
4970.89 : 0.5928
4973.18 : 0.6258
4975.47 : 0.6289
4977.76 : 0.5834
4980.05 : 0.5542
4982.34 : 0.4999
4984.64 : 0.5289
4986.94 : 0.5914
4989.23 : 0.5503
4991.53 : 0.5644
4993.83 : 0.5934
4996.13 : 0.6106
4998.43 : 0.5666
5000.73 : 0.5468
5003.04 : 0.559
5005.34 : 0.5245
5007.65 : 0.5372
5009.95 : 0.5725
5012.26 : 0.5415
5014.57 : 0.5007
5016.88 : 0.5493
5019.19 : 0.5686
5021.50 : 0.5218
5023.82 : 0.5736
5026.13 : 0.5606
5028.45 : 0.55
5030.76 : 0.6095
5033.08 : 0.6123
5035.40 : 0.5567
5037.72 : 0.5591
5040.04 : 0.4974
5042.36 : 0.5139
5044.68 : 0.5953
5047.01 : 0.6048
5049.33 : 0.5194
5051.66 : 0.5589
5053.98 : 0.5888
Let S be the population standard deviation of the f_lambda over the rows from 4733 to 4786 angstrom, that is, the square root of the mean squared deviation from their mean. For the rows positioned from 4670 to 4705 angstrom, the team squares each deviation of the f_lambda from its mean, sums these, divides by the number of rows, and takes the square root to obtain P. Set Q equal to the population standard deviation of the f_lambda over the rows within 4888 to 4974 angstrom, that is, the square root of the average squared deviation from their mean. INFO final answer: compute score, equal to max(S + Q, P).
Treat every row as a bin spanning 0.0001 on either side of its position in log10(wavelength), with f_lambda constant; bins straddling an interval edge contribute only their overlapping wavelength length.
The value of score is 0.0625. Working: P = 0.029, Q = 0.044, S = 0.0181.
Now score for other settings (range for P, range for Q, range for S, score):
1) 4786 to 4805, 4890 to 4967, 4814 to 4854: 0.0652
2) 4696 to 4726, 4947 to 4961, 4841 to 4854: 0.0640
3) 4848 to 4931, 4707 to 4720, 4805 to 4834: 0.0558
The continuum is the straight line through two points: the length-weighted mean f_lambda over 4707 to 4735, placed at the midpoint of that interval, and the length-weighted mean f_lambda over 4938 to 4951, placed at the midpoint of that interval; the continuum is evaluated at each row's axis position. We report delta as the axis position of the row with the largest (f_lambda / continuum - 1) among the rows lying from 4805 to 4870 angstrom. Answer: 4815.42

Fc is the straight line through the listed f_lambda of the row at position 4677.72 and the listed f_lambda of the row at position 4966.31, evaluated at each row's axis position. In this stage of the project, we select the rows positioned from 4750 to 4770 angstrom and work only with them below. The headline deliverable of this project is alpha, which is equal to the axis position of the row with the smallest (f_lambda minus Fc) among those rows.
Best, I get 4766.88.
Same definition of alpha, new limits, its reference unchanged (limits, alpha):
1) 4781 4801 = 4784.47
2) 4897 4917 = 4911.72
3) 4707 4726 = 4707.97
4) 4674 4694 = 4679.87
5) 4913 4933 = 4920.78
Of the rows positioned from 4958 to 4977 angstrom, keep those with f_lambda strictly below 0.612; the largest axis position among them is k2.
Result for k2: 4970.89 angstrom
